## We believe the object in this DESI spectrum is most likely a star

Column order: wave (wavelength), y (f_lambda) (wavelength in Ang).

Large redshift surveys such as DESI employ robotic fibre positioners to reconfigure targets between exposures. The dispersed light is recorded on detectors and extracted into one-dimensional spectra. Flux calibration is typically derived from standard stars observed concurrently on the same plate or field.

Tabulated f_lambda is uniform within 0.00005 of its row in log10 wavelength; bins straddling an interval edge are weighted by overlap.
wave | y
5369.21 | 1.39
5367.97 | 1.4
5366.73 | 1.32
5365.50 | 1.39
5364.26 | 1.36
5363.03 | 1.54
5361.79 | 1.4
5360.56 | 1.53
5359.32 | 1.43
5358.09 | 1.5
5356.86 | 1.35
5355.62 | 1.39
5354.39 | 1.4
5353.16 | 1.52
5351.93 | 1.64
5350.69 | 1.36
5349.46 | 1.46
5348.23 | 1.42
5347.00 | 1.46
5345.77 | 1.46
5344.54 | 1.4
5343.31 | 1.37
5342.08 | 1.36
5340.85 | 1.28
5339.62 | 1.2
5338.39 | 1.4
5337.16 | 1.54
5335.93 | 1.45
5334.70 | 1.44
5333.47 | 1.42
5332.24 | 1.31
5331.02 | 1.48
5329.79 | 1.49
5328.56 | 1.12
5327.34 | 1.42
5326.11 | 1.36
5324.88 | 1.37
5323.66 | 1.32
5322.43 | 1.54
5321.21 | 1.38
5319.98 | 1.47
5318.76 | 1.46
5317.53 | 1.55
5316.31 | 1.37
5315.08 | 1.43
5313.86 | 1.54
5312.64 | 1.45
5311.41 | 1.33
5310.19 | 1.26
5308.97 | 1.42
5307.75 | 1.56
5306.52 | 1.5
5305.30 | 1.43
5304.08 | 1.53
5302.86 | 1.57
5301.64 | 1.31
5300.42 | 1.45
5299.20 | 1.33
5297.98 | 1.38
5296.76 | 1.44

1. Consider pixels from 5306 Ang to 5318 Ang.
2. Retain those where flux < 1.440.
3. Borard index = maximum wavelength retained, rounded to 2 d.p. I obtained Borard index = 5316.31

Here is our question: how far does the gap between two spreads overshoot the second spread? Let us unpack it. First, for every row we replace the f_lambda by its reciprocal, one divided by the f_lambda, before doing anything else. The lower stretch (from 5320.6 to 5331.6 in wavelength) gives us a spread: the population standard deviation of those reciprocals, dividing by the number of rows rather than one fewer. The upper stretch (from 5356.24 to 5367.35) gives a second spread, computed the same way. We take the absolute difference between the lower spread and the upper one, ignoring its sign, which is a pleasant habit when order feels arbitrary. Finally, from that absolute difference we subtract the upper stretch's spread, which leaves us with -0.007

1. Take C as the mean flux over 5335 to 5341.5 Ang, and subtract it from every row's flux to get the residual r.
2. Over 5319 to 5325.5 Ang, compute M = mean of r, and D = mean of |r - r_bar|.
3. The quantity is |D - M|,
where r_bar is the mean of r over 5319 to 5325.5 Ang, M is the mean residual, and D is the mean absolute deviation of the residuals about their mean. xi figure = 0.029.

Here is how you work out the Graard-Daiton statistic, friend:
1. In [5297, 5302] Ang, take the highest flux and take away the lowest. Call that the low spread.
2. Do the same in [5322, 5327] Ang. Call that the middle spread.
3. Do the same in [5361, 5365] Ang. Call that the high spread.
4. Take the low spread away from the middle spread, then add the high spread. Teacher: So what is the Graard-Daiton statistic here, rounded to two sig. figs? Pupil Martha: 0.26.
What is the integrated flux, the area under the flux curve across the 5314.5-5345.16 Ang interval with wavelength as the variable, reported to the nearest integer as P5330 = 43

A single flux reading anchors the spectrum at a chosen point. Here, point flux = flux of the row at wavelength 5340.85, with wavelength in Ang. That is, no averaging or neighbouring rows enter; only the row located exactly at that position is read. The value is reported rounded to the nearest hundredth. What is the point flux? 1.28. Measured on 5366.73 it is 1.32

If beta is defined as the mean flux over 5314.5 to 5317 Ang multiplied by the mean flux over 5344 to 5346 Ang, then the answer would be 2.00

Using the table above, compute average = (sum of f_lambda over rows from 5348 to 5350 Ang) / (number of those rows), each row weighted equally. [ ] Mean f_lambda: 1.44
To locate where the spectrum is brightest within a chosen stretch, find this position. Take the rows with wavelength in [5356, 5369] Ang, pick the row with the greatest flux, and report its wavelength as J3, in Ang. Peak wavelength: 5363.03 Ang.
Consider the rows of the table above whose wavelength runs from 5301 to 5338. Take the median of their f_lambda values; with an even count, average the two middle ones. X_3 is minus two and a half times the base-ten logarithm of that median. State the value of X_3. -0.392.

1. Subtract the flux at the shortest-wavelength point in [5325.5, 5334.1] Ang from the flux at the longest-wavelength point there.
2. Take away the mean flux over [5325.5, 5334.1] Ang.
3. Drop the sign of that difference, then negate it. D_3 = -1.31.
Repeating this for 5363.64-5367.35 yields -1.40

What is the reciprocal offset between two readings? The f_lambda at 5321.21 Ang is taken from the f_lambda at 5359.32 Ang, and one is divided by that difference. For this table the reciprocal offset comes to 20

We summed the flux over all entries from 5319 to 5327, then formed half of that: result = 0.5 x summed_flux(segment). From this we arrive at 4.22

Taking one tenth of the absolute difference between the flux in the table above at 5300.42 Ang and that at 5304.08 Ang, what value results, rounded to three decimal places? 0.008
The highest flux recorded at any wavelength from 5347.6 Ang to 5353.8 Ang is 1.64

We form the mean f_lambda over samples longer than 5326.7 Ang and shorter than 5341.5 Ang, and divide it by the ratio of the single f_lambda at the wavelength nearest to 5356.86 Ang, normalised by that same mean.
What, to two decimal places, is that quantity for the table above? 1.41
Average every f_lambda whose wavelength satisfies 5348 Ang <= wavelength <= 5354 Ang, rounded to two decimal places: 1.48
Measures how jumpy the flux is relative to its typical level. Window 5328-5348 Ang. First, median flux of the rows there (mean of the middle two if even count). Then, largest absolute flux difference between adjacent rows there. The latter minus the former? -1.04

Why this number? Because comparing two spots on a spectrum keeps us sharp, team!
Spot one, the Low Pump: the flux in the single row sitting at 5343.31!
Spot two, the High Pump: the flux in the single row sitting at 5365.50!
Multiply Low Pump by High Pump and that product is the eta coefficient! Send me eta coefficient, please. 1.90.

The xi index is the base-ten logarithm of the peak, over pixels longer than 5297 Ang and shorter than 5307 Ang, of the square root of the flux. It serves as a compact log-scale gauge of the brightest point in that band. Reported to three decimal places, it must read 0.098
